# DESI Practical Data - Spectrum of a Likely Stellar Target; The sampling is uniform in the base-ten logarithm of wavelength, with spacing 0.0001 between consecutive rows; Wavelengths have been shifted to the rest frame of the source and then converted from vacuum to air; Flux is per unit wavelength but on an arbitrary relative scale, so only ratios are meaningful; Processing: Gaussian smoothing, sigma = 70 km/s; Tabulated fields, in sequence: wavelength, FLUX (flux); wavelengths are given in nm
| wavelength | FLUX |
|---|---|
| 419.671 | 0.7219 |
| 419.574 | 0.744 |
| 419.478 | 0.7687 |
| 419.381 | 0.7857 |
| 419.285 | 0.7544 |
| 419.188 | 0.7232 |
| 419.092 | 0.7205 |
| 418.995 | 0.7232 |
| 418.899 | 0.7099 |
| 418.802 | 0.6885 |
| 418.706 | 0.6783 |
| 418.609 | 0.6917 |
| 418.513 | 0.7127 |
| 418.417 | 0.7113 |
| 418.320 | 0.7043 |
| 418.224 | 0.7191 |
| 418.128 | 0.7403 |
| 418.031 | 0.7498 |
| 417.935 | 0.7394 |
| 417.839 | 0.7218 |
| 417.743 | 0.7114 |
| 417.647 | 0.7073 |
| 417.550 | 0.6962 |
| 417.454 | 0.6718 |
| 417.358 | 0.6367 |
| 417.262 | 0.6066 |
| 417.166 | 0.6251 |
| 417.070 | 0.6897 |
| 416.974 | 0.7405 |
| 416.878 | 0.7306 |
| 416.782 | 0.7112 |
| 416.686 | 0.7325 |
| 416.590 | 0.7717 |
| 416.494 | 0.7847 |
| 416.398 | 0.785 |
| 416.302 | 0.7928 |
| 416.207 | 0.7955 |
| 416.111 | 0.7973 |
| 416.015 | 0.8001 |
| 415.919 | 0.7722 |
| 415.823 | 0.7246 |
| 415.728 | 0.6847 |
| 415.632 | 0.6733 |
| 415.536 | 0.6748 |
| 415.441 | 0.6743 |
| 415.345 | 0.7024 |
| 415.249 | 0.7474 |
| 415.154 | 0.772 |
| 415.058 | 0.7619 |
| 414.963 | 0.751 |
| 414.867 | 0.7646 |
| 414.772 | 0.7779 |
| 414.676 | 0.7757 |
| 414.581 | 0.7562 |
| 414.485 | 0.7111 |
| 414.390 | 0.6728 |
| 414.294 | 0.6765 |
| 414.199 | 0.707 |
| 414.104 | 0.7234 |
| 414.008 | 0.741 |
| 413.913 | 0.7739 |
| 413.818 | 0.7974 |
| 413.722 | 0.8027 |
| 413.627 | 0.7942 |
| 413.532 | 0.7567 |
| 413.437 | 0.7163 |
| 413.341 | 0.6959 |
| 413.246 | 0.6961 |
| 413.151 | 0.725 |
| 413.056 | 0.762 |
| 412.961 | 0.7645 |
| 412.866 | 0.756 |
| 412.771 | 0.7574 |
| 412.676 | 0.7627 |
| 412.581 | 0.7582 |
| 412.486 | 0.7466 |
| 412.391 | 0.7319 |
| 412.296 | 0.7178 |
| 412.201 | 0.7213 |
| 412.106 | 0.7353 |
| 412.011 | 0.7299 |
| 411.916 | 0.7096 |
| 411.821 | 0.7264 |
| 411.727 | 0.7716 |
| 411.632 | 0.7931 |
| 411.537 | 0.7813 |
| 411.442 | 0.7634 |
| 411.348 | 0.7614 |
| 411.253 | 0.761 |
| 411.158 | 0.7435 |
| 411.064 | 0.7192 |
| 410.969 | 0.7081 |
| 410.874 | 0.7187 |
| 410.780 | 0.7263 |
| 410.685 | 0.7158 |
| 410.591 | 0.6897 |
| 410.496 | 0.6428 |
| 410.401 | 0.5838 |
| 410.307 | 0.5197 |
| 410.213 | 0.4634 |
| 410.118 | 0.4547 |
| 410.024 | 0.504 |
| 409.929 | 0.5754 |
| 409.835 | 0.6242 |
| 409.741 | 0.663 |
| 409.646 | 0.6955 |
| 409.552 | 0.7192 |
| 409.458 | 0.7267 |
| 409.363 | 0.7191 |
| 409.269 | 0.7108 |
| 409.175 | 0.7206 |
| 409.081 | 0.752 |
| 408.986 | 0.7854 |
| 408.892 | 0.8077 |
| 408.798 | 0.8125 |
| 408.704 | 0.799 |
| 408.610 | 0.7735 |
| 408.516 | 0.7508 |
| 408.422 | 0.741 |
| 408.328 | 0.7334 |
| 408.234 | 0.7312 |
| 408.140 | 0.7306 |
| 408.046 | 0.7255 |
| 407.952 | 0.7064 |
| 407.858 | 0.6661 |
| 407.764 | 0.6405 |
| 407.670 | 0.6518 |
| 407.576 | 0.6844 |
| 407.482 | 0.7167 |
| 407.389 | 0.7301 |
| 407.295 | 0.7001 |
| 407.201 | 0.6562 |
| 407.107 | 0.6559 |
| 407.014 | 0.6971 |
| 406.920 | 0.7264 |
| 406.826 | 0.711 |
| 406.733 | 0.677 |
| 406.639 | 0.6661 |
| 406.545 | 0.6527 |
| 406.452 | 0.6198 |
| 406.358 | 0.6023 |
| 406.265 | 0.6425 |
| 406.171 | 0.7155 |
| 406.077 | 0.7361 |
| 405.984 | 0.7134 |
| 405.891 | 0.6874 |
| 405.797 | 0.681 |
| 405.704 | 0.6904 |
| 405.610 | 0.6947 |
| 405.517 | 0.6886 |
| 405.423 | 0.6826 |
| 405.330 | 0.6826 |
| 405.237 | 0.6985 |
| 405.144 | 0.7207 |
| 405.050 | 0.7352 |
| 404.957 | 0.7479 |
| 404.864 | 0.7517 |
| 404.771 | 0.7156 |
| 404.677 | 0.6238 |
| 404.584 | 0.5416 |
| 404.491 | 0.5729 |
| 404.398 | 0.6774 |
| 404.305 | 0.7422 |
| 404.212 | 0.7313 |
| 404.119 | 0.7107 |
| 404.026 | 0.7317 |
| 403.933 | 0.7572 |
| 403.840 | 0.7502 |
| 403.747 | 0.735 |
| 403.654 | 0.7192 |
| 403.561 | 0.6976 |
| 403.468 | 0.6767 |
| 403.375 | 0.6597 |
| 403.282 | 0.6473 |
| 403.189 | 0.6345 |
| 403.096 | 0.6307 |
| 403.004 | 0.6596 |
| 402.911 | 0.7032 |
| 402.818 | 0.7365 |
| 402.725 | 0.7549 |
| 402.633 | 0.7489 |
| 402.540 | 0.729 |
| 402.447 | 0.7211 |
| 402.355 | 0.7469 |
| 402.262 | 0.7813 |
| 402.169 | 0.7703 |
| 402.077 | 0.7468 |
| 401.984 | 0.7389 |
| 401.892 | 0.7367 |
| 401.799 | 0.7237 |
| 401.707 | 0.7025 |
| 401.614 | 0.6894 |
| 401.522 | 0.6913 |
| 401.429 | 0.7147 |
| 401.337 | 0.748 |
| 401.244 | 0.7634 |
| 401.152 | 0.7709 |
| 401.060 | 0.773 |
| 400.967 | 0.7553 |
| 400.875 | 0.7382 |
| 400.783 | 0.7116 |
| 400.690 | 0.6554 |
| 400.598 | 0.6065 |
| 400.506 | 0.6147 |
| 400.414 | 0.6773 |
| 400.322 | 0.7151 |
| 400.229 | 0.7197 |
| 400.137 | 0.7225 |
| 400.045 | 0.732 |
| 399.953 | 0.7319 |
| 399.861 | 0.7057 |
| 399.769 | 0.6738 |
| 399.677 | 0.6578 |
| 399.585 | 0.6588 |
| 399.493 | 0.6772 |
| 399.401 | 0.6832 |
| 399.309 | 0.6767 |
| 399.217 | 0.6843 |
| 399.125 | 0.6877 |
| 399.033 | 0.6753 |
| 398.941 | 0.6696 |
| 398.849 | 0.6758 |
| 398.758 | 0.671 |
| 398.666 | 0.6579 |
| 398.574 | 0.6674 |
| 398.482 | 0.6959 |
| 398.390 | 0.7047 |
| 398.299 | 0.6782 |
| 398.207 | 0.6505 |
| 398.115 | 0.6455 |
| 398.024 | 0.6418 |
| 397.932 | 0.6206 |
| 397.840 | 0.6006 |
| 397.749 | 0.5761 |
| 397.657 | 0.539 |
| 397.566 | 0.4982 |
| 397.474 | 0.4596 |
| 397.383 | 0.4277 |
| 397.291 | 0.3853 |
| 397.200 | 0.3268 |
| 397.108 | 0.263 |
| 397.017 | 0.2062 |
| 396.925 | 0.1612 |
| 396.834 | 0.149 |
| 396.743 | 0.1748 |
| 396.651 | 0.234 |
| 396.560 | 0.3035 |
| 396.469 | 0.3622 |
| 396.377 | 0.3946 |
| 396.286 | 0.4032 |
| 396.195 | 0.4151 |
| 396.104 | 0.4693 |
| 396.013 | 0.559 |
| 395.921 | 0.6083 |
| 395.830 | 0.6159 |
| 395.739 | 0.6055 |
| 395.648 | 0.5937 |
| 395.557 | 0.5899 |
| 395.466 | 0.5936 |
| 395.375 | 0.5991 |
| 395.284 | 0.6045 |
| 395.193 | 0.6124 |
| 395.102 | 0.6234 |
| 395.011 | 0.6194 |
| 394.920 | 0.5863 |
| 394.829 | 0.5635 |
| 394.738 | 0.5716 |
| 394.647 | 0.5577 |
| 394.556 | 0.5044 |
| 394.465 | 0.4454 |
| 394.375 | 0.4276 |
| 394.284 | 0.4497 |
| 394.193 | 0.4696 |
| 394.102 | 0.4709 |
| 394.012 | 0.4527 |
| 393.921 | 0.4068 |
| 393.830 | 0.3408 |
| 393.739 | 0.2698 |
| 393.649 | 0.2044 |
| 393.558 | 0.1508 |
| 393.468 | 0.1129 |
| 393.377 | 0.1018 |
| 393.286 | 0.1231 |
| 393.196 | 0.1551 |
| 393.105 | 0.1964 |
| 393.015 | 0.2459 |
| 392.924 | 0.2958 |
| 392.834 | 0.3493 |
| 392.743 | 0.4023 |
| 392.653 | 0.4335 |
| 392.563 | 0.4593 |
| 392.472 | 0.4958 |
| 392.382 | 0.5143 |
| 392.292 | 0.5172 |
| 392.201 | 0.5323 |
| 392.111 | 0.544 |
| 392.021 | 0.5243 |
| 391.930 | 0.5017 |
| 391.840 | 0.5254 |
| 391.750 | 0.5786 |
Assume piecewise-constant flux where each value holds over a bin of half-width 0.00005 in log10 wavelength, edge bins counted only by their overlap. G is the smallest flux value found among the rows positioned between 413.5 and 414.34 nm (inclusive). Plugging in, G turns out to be 0.6765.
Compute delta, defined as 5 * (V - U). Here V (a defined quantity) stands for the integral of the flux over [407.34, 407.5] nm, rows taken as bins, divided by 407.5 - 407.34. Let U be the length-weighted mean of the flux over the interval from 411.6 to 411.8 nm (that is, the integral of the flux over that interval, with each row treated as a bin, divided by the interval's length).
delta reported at -0.25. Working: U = 0.777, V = 0.727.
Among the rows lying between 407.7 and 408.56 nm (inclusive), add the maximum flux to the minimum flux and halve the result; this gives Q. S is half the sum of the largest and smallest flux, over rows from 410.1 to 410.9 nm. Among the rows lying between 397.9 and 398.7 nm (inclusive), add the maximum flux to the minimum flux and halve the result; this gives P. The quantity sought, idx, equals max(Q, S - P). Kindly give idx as 0.70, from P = 0.66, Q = 0.70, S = 0.59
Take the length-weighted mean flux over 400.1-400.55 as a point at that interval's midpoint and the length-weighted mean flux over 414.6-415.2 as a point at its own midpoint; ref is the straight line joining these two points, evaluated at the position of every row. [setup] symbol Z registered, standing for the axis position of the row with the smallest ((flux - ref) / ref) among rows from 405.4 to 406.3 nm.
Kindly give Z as 406.265 nm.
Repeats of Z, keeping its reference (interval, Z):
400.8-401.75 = 401.614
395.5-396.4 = 396.377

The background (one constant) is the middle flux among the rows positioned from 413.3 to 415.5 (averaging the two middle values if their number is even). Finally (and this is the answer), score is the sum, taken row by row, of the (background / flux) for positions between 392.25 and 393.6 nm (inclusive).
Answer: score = 51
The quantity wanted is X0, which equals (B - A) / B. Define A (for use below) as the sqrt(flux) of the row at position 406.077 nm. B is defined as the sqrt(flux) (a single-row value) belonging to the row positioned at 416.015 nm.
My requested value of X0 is 0.04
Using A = 0.86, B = 0.894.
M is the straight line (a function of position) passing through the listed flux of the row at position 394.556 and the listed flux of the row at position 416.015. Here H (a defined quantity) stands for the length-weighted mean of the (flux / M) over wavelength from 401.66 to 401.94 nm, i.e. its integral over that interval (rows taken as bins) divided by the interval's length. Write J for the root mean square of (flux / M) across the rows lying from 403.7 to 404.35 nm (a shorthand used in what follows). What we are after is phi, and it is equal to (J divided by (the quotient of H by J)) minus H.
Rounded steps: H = 1.2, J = 1.16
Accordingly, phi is -0.06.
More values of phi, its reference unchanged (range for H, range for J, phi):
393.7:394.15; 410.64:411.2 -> 0.46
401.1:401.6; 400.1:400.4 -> 0.01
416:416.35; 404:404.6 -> 0.14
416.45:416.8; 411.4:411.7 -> 0.27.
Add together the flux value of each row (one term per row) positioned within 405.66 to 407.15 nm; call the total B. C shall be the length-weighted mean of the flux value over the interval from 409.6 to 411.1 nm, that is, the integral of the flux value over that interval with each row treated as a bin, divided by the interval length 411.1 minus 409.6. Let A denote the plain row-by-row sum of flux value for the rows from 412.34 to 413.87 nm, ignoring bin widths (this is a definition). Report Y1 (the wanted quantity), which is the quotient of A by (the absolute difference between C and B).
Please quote 1.17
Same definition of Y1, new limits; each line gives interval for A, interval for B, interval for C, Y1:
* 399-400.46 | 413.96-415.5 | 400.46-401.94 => 1.01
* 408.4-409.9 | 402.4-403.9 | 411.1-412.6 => 1.13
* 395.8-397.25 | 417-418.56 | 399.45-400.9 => 0.54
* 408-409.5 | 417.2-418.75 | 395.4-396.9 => 1.12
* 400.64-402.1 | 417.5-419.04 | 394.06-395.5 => 1.07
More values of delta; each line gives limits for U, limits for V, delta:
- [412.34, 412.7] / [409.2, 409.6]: -0.14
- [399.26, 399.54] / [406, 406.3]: 0.11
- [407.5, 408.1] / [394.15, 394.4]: -1.16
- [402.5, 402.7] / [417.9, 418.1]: 0.00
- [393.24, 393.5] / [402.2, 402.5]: 3.18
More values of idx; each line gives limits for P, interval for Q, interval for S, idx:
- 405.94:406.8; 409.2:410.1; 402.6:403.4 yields 0.62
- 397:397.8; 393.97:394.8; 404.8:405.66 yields 0.50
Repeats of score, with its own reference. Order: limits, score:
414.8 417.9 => 33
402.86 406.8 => 46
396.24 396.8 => 16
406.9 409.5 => 29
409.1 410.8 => 22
